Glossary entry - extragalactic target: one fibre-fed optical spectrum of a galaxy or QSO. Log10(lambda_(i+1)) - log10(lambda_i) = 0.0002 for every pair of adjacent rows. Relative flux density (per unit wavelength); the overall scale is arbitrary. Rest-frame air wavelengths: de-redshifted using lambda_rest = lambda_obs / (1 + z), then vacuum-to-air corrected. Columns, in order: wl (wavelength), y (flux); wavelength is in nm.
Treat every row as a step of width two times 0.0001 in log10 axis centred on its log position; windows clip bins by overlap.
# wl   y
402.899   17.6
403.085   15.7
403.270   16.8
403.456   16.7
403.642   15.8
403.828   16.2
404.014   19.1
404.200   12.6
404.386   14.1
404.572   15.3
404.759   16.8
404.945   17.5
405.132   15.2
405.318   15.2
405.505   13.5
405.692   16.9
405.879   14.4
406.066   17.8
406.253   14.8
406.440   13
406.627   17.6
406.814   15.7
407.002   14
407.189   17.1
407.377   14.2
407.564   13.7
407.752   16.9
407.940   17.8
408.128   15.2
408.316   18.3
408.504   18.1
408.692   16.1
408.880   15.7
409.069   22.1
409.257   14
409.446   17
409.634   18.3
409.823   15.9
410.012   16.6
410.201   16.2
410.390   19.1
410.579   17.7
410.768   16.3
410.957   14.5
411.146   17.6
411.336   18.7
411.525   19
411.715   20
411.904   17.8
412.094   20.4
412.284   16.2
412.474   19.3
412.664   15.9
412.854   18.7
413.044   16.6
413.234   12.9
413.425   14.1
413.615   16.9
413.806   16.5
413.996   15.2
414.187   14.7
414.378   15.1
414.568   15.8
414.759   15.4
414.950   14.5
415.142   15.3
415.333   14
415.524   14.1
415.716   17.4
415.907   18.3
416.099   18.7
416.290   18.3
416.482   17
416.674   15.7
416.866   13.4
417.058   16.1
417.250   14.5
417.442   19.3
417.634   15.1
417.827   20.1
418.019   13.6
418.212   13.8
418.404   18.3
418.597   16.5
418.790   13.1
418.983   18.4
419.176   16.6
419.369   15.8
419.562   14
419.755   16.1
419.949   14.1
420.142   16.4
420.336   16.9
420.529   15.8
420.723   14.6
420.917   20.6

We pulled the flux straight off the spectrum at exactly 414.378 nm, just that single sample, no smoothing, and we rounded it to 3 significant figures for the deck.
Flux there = 15.1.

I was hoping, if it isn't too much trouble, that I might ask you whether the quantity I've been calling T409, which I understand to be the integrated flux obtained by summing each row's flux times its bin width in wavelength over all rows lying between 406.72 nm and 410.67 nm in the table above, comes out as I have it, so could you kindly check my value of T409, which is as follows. 65.8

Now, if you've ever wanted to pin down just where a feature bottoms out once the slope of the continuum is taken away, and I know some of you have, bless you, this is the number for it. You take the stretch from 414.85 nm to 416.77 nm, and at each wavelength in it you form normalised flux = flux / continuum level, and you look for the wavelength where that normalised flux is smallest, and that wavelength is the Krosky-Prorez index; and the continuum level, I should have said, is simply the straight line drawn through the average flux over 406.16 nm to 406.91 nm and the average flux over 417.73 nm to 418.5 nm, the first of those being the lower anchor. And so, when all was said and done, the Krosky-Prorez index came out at 415.333 nm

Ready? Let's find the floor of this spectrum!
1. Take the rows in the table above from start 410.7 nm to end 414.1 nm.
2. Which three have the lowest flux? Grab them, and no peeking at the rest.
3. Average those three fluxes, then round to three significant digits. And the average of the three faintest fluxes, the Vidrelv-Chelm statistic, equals 13.8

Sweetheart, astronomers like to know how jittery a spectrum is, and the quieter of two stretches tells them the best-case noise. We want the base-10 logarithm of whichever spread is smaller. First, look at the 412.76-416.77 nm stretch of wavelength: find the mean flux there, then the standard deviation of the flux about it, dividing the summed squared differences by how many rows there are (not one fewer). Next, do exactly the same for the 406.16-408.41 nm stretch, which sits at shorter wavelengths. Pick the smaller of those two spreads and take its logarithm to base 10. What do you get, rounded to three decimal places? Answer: 0.216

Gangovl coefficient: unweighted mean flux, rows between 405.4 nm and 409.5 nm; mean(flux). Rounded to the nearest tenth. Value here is 16.1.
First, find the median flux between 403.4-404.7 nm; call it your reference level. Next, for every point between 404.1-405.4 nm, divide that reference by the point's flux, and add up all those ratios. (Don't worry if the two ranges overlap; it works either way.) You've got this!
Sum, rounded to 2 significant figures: 7.3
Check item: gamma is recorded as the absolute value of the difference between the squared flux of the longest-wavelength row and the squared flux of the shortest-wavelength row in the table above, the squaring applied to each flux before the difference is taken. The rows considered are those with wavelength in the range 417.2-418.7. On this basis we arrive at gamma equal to 62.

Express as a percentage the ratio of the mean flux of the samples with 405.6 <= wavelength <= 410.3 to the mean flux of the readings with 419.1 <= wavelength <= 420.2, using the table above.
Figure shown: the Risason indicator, 105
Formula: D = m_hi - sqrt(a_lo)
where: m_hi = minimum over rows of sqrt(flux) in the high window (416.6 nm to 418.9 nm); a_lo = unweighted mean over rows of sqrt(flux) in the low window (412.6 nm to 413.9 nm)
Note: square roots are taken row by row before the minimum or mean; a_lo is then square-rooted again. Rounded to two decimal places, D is 1.62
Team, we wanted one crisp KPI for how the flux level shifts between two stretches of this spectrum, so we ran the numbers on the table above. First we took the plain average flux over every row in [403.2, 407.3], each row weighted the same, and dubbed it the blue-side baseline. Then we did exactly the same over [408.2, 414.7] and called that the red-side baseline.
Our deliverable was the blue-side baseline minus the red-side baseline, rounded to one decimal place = -1.2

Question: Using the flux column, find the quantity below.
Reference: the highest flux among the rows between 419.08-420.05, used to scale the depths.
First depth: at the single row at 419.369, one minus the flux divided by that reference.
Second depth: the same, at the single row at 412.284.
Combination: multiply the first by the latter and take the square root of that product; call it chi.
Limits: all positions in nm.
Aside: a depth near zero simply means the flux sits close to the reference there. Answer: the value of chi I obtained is 0.034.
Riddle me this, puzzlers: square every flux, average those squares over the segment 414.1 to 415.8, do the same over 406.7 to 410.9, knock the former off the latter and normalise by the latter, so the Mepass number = 0.18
